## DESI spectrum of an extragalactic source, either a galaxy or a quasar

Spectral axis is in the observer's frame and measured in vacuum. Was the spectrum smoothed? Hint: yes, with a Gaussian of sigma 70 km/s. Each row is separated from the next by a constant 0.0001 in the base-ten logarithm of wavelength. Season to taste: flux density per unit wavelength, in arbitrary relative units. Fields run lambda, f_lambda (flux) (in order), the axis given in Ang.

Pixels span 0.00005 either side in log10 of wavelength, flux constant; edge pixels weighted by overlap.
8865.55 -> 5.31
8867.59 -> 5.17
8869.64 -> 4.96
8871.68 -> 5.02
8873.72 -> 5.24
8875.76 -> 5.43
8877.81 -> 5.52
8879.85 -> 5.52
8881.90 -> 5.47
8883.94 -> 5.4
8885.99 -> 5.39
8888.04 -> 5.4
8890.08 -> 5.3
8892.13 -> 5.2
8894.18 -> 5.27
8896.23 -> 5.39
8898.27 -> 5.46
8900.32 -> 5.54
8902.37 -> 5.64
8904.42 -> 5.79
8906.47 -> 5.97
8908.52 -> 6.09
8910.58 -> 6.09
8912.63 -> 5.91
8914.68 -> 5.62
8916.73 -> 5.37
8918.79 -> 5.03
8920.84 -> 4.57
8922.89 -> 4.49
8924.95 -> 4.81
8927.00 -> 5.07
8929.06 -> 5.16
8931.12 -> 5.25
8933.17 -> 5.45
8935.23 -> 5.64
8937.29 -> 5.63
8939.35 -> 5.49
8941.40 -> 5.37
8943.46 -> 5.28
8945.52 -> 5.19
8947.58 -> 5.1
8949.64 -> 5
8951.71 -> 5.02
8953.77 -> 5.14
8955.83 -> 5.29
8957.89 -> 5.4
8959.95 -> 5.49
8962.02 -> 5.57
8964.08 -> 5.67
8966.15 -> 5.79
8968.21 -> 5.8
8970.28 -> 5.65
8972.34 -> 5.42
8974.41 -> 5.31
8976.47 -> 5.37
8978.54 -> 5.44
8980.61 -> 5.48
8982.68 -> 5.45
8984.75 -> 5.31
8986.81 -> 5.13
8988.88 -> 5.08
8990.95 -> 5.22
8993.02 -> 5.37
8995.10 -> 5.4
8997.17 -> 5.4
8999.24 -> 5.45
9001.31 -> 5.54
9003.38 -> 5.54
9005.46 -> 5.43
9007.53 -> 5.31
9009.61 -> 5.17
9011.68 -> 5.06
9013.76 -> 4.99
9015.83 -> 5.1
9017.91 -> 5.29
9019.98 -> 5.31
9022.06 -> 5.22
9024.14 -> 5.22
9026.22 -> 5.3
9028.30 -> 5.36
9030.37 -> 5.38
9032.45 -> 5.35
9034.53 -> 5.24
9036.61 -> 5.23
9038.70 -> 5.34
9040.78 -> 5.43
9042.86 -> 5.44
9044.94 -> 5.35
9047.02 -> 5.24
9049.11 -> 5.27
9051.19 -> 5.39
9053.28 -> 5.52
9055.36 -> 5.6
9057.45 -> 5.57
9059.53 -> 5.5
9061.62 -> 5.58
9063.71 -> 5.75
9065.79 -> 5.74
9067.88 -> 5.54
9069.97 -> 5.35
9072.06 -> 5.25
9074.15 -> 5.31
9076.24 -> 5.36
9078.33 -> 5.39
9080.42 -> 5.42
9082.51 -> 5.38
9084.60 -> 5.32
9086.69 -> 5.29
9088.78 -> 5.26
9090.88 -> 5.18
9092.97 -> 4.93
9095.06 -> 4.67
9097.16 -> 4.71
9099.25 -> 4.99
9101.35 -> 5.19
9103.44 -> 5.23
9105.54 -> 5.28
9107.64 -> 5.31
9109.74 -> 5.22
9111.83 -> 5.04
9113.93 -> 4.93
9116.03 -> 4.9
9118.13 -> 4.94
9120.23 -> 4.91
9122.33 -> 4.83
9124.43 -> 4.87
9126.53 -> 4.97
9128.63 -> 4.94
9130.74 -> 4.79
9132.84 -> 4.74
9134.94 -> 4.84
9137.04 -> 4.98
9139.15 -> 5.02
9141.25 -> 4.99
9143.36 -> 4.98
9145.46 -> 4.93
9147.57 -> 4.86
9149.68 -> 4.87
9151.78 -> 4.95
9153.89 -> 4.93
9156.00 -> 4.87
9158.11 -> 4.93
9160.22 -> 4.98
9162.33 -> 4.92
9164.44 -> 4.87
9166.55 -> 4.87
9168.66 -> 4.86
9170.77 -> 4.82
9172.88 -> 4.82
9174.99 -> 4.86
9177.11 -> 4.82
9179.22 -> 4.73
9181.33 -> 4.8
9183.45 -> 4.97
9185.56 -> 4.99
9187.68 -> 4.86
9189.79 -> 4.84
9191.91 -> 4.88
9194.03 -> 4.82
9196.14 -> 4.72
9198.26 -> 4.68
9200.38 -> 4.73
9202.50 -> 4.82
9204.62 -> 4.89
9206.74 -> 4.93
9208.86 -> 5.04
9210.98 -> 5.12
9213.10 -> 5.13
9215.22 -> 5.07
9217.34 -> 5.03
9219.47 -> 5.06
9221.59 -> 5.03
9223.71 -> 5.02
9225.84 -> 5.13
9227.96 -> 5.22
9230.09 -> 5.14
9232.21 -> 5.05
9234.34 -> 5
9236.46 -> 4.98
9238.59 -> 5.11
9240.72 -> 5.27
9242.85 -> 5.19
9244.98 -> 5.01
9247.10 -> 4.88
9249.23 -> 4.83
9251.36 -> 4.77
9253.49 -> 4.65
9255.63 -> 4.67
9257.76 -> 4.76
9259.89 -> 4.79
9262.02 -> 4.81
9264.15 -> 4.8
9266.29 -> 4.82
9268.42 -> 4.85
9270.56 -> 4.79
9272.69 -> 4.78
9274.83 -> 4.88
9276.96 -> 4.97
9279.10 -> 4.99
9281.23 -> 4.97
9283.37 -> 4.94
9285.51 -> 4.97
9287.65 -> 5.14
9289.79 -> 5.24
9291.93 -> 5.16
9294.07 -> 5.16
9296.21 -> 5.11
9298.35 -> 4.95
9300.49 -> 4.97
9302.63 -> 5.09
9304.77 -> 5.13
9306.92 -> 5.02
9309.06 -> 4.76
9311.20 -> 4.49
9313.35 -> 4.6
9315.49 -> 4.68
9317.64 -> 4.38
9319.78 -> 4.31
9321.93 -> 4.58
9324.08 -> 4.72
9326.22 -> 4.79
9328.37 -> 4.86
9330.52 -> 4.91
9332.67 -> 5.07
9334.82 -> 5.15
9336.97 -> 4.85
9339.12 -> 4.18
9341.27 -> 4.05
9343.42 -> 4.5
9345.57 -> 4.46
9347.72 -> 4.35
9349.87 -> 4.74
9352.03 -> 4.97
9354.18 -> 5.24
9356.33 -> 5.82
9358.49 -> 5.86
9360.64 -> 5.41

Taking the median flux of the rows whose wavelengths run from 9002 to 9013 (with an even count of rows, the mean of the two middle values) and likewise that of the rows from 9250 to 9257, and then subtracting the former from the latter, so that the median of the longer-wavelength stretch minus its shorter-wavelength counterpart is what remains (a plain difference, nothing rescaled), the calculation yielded -0.64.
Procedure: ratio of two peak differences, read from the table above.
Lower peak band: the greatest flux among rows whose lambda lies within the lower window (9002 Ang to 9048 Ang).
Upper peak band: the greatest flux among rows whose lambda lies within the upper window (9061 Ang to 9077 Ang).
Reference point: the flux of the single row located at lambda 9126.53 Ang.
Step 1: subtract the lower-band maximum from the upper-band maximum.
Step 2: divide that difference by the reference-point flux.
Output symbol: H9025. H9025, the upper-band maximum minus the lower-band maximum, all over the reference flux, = 0.04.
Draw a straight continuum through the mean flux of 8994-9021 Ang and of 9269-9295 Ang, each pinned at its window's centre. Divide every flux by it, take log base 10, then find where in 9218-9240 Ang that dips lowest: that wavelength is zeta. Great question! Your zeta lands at 9236.46 Ang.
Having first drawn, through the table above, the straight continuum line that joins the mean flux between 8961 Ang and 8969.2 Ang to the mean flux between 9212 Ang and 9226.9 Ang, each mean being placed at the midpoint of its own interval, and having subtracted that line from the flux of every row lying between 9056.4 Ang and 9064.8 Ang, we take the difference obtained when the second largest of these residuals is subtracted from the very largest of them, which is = 0.18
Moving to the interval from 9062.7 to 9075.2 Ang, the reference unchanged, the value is 0.00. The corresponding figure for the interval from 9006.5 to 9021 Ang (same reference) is 0.03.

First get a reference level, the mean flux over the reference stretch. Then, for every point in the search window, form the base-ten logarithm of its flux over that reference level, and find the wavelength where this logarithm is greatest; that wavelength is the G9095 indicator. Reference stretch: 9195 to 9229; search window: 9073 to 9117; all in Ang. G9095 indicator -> 9080.42 Ang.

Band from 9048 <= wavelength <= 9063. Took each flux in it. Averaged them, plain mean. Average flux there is 5.49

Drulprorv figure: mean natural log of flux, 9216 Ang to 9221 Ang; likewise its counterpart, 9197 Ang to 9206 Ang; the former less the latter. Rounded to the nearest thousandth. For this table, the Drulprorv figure 0.054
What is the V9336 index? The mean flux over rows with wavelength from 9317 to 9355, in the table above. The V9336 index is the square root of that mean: 2.16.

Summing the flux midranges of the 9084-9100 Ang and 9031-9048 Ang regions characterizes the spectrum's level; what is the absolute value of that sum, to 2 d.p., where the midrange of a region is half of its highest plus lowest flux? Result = 10.33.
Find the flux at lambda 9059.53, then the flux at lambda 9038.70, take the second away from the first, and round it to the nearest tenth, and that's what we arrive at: 0.2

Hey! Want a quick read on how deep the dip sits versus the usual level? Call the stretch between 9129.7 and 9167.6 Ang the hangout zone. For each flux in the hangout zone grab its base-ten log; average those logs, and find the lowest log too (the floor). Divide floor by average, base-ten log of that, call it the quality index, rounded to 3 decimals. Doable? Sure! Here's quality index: -0.010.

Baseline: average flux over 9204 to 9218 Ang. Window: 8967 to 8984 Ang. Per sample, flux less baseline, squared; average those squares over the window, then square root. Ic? 0.48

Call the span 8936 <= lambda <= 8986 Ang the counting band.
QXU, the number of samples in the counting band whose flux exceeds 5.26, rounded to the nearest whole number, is 19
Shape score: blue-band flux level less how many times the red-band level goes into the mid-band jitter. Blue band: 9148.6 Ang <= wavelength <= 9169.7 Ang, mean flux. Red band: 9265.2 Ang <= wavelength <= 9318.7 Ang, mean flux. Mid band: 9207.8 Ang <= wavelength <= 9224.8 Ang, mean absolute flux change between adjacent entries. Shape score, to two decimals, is 4.90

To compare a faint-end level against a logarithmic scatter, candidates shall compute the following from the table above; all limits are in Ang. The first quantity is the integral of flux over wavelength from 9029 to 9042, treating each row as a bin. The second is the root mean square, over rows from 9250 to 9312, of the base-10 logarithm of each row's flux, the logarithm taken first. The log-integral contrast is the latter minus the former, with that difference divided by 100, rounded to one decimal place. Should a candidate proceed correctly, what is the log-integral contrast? -0.7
